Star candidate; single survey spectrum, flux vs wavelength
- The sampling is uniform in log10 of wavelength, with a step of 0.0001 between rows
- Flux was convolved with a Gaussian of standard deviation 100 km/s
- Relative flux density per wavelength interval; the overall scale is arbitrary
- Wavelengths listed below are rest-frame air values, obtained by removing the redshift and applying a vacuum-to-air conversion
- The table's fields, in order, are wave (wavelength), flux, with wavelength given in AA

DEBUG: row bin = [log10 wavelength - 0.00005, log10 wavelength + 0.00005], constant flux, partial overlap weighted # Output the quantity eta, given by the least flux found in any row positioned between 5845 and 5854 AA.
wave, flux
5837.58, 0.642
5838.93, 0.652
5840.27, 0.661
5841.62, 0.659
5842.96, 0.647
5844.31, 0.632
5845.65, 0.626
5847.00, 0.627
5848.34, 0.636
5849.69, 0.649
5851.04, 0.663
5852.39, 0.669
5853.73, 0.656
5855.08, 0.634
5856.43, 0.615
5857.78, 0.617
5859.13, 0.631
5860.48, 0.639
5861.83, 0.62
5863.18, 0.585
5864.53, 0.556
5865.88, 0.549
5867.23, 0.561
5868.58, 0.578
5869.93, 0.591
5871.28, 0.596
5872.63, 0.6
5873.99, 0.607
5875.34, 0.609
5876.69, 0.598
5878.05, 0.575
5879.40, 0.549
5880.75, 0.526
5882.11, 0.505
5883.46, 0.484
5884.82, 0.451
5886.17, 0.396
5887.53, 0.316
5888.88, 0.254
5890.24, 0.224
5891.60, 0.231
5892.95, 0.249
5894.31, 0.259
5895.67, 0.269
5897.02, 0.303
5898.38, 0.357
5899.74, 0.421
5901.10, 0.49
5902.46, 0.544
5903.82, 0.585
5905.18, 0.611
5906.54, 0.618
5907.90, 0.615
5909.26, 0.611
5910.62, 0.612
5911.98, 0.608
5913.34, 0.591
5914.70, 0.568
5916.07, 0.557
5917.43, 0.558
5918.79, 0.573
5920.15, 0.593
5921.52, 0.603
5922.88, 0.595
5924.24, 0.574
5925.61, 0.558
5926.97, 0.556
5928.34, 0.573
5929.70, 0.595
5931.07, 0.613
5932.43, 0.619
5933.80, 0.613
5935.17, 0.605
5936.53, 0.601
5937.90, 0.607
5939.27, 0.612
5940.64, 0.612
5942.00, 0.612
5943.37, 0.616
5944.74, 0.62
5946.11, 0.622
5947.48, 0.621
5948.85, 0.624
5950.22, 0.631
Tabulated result 0.626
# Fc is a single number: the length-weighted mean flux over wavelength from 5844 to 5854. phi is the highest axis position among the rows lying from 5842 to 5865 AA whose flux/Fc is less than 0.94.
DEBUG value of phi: 5864.53 AA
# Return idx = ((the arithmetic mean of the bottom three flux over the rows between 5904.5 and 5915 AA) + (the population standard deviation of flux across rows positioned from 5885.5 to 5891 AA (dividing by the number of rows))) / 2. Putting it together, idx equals 0.33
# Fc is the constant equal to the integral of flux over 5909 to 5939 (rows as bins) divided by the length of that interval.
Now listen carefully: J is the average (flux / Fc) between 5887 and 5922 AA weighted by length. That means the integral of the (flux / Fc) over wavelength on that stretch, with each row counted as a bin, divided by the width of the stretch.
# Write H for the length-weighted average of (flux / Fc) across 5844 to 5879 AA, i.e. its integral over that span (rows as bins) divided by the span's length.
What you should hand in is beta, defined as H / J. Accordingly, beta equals 1.3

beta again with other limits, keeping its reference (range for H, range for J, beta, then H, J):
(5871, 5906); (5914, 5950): 0.7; 0.75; 1.01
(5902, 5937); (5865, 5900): 1.3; 1.00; 0.76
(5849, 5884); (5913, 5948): 1.0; 1.01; 1.01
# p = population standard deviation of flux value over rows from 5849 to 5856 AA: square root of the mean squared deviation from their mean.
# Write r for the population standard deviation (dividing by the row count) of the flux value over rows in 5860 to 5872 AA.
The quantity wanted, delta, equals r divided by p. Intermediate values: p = 0.012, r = 0.028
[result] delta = 2.3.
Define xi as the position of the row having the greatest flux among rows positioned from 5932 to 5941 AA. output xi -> 5932.43 AA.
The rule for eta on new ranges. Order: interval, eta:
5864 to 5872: 0.549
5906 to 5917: 0.557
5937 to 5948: 0.607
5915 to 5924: 0.557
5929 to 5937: 0.595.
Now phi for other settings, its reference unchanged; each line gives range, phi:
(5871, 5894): 5892.95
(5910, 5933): 5929.70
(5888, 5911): 5903.82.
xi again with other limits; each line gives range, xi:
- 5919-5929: 5921.52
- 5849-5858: 5852.39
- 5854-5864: 5860.48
